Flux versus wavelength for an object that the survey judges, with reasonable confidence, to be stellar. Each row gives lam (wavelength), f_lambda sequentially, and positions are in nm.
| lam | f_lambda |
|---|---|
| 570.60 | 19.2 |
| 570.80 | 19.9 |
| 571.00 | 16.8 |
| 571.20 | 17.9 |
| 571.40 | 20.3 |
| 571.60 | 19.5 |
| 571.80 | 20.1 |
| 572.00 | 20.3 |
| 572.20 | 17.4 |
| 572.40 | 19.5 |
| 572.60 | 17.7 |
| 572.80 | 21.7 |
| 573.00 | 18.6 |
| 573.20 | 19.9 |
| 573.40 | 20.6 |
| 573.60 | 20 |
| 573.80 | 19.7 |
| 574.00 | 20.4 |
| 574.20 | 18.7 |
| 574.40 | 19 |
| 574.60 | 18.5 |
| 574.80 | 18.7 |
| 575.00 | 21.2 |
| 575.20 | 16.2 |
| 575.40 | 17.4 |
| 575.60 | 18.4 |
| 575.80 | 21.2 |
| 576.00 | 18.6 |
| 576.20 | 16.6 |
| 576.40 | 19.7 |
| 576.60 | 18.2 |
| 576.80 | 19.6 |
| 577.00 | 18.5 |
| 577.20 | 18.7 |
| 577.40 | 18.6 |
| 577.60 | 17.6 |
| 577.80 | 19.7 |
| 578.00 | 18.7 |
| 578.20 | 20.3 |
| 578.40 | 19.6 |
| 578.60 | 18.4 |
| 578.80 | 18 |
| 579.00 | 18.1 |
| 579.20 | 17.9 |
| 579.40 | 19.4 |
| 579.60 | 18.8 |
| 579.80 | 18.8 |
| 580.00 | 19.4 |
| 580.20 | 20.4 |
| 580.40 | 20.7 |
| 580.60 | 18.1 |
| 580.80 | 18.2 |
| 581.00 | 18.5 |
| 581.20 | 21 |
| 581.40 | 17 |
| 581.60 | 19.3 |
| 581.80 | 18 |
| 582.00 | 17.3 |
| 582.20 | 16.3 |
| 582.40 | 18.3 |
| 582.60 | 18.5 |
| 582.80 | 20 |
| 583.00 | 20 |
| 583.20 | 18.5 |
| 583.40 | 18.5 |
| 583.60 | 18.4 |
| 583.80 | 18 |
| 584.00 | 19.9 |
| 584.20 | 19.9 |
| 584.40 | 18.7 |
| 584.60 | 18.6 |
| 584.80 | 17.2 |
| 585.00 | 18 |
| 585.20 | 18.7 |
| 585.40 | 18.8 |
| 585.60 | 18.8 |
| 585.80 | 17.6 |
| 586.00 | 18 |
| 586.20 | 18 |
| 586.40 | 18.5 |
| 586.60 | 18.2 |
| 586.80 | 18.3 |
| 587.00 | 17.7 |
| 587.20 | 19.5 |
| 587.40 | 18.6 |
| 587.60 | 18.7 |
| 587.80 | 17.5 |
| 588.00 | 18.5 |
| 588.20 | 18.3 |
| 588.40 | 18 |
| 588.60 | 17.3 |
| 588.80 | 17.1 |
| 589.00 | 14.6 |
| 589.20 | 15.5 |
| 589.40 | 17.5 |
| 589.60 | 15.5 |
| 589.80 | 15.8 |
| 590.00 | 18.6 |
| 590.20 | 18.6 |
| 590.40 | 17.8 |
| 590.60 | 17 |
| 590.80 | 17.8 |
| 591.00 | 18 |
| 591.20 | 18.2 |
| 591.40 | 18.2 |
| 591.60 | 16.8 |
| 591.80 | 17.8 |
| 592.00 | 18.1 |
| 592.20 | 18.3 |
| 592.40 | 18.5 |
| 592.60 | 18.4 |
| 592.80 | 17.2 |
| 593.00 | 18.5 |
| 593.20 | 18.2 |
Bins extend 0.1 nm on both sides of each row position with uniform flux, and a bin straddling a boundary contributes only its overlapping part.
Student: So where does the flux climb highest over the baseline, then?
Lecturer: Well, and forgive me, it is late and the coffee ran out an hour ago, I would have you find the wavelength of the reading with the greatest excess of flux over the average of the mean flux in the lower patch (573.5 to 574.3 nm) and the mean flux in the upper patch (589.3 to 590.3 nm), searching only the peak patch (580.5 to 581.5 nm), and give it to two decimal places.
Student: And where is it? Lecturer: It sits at 581.20 nm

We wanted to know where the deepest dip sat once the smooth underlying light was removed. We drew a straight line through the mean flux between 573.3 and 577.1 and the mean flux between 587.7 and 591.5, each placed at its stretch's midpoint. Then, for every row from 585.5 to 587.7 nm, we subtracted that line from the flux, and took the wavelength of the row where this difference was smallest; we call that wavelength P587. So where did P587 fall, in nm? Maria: 585.80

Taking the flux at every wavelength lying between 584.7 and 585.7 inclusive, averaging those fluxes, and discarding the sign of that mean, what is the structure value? 18.3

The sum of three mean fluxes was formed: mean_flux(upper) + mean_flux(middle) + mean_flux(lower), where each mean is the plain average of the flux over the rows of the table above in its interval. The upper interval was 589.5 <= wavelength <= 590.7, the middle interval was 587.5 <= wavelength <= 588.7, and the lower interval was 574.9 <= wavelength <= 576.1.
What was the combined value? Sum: 54.1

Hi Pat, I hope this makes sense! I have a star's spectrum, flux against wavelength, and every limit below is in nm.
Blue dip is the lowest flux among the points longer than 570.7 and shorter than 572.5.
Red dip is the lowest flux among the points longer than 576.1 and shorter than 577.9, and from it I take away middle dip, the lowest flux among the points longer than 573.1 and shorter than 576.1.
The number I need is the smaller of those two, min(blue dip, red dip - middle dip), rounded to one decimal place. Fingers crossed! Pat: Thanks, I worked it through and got 0.4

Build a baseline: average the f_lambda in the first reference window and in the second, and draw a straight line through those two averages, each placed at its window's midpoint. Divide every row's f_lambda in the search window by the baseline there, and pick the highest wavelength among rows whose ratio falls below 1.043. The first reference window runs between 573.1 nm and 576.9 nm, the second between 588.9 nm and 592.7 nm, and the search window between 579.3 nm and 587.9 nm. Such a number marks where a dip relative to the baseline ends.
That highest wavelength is 587.80 nm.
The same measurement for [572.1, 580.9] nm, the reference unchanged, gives 580.80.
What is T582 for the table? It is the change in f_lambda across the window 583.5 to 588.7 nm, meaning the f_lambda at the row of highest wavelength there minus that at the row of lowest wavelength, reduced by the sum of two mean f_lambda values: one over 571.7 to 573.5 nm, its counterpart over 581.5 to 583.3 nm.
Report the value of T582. -39.1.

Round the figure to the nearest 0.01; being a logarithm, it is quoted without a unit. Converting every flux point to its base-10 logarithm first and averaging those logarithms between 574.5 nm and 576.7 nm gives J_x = 1.27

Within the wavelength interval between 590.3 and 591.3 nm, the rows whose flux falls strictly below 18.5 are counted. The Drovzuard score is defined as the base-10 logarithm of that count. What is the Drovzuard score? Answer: 0.7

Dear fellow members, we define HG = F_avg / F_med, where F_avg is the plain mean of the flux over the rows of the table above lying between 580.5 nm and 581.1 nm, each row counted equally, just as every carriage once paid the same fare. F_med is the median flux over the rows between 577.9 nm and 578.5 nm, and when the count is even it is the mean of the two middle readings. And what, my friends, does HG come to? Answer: 0.93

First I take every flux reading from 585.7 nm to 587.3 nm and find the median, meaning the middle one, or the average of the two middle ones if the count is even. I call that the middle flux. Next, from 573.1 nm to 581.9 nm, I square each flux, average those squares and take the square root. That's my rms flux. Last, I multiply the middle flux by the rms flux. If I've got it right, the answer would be 344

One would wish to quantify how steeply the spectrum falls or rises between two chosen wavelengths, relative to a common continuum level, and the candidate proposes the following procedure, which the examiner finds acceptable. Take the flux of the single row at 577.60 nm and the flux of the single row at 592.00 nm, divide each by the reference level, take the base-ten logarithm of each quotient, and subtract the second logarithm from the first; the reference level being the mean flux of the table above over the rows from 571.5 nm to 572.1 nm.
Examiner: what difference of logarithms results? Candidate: -0.012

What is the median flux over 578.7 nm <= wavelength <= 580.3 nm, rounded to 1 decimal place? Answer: 18.8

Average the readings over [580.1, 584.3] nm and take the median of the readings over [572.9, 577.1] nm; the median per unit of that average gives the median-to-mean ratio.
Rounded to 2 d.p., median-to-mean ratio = 0.99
